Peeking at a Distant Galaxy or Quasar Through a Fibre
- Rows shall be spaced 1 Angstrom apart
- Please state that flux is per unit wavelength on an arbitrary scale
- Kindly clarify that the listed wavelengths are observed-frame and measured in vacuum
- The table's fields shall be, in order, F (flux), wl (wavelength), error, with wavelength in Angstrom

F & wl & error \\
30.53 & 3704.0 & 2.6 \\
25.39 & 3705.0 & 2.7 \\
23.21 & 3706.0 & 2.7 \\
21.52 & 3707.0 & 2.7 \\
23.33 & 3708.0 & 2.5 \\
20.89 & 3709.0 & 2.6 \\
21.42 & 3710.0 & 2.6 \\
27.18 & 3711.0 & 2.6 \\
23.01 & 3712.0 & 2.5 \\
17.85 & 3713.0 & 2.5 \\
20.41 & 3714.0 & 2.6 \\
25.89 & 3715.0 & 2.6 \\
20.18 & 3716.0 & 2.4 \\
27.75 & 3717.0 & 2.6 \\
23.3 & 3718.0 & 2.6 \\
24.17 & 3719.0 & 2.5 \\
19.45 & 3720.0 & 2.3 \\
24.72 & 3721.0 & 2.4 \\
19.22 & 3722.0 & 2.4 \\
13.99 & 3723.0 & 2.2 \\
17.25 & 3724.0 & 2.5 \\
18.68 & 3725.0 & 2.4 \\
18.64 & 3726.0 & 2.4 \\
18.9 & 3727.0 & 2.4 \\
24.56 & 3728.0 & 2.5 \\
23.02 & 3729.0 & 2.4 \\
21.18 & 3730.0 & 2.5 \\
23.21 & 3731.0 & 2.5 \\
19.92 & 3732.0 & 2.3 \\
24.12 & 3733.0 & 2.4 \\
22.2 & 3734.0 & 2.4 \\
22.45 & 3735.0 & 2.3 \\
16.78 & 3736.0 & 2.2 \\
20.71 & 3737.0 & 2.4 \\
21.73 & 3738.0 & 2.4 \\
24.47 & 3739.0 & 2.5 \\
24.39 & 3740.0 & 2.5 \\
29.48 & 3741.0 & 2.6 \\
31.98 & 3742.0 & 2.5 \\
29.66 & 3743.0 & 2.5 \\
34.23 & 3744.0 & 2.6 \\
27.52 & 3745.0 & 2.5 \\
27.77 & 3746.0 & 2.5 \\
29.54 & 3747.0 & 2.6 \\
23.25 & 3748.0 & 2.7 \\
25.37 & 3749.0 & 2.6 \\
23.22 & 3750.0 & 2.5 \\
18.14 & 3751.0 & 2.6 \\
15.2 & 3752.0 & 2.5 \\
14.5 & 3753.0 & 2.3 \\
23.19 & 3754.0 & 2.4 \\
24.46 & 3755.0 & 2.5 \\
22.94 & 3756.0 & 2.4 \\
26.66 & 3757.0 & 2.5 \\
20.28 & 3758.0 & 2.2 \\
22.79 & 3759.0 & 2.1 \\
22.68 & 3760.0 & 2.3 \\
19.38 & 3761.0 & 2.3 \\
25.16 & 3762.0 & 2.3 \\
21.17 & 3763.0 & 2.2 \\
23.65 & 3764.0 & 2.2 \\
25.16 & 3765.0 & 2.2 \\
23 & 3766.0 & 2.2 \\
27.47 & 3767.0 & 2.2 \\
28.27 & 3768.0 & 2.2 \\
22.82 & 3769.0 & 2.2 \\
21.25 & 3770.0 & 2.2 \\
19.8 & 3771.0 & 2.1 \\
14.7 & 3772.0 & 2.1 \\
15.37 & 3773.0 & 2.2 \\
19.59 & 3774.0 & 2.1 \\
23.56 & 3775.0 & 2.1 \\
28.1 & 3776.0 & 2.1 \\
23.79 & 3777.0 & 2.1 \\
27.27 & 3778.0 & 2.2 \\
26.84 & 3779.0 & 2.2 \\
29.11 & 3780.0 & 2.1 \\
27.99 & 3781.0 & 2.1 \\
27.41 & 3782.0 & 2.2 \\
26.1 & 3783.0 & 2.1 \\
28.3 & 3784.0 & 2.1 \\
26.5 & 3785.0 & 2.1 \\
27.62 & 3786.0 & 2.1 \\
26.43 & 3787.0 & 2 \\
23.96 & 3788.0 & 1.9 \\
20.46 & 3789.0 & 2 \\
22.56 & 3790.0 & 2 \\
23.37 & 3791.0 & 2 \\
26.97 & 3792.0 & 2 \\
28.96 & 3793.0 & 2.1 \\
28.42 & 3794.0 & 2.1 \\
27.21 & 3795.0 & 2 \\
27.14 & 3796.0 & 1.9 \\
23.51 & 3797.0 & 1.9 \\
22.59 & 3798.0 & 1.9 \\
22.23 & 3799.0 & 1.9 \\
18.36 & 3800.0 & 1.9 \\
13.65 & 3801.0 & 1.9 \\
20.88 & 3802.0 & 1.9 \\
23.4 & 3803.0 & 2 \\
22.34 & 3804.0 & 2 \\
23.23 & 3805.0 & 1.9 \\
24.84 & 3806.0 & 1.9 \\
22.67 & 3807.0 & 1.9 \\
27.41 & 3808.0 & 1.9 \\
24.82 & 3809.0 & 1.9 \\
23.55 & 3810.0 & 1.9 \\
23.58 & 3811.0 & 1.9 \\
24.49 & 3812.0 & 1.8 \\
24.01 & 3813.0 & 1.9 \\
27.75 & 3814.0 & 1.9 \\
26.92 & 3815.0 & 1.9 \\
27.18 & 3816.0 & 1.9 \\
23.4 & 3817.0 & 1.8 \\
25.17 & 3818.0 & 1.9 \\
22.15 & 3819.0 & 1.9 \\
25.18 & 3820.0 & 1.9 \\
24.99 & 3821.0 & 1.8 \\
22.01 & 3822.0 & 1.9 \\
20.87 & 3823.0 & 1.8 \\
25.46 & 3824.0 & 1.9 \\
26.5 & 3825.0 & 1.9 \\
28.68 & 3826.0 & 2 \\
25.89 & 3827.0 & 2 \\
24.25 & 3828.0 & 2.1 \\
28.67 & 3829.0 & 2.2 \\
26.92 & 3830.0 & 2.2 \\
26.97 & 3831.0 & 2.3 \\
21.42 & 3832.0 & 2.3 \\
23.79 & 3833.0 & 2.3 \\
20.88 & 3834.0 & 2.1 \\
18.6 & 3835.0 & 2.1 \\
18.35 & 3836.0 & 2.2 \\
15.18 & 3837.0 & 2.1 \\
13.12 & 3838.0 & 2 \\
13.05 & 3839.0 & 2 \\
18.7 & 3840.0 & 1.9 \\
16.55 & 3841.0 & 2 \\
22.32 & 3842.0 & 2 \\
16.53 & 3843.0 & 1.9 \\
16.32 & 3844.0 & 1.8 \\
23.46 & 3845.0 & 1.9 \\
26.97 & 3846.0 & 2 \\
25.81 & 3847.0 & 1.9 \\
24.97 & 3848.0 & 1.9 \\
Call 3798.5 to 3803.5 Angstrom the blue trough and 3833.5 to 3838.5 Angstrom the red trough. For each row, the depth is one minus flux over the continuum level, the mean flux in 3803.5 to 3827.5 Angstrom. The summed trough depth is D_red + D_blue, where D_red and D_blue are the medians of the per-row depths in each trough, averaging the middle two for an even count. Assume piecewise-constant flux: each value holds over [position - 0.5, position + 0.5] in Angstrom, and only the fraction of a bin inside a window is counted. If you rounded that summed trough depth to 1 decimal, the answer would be 0.4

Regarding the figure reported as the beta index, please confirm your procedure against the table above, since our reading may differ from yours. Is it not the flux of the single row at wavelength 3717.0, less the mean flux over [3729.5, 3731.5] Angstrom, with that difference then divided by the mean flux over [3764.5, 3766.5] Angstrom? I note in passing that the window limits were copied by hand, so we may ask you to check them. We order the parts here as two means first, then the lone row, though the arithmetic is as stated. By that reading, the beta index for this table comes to 0.23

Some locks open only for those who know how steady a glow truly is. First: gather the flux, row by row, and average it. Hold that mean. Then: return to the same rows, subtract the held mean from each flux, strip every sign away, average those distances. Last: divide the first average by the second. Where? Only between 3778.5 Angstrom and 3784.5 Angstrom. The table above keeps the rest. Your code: 32.8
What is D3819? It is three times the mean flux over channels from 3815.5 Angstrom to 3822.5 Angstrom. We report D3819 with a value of 73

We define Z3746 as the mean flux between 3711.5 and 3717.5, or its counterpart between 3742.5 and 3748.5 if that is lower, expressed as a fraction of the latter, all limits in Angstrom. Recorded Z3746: 0.79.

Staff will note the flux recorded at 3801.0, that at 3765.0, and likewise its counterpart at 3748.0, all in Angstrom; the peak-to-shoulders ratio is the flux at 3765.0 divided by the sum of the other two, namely 0.68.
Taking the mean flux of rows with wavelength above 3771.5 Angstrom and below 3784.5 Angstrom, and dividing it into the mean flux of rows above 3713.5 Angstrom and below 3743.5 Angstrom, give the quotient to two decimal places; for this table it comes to 0.92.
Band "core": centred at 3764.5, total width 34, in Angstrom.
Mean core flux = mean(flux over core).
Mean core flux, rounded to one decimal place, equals 22.8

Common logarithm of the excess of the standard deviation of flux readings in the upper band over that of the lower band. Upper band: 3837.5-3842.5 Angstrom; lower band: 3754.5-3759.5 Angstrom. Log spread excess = 0.2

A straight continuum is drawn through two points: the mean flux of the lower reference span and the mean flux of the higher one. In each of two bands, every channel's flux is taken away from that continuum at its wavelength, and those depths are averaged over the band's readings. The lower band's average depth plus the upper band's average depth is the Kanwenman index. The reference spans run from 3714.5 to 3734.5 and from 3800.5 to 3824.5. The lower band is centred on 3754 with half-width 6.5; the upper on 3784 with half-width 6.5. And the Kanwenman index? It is -2.7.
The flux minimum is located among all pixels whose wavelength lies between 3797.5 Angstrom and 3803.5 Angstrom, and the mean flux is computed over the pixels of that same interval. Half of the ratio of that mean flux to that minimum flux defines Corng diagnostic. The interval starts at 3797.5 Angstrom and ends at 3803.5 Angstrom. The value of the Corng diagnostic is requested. 0.74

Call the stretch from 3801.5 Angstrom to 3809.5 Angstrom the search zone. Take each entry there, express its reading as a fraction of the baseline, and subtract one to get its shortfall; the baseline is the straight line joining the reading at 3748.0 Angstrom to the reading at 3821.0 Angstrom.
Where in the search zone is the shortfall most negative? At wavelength 3802.0 Angstrom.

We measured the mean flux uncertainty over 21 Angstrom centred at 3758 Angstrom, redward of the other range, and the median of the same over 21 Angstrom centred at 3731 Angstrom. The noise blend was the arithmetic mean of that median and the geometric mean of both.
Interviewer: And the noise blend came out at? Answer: 2.4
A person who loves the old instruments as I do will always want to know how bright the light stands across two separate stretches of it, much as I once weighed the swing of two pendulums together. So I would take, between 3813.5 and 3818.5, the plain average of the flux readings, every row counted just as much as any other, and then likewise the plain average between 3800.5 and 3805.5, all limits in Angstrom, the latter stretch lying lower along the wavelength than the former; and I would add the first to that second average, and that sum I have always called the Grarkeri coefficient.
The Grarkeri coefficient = 47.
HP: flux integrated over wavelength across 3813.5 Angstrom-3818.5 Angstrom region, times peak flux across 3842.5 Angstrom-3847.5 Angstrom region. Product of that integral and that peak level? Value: 3517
